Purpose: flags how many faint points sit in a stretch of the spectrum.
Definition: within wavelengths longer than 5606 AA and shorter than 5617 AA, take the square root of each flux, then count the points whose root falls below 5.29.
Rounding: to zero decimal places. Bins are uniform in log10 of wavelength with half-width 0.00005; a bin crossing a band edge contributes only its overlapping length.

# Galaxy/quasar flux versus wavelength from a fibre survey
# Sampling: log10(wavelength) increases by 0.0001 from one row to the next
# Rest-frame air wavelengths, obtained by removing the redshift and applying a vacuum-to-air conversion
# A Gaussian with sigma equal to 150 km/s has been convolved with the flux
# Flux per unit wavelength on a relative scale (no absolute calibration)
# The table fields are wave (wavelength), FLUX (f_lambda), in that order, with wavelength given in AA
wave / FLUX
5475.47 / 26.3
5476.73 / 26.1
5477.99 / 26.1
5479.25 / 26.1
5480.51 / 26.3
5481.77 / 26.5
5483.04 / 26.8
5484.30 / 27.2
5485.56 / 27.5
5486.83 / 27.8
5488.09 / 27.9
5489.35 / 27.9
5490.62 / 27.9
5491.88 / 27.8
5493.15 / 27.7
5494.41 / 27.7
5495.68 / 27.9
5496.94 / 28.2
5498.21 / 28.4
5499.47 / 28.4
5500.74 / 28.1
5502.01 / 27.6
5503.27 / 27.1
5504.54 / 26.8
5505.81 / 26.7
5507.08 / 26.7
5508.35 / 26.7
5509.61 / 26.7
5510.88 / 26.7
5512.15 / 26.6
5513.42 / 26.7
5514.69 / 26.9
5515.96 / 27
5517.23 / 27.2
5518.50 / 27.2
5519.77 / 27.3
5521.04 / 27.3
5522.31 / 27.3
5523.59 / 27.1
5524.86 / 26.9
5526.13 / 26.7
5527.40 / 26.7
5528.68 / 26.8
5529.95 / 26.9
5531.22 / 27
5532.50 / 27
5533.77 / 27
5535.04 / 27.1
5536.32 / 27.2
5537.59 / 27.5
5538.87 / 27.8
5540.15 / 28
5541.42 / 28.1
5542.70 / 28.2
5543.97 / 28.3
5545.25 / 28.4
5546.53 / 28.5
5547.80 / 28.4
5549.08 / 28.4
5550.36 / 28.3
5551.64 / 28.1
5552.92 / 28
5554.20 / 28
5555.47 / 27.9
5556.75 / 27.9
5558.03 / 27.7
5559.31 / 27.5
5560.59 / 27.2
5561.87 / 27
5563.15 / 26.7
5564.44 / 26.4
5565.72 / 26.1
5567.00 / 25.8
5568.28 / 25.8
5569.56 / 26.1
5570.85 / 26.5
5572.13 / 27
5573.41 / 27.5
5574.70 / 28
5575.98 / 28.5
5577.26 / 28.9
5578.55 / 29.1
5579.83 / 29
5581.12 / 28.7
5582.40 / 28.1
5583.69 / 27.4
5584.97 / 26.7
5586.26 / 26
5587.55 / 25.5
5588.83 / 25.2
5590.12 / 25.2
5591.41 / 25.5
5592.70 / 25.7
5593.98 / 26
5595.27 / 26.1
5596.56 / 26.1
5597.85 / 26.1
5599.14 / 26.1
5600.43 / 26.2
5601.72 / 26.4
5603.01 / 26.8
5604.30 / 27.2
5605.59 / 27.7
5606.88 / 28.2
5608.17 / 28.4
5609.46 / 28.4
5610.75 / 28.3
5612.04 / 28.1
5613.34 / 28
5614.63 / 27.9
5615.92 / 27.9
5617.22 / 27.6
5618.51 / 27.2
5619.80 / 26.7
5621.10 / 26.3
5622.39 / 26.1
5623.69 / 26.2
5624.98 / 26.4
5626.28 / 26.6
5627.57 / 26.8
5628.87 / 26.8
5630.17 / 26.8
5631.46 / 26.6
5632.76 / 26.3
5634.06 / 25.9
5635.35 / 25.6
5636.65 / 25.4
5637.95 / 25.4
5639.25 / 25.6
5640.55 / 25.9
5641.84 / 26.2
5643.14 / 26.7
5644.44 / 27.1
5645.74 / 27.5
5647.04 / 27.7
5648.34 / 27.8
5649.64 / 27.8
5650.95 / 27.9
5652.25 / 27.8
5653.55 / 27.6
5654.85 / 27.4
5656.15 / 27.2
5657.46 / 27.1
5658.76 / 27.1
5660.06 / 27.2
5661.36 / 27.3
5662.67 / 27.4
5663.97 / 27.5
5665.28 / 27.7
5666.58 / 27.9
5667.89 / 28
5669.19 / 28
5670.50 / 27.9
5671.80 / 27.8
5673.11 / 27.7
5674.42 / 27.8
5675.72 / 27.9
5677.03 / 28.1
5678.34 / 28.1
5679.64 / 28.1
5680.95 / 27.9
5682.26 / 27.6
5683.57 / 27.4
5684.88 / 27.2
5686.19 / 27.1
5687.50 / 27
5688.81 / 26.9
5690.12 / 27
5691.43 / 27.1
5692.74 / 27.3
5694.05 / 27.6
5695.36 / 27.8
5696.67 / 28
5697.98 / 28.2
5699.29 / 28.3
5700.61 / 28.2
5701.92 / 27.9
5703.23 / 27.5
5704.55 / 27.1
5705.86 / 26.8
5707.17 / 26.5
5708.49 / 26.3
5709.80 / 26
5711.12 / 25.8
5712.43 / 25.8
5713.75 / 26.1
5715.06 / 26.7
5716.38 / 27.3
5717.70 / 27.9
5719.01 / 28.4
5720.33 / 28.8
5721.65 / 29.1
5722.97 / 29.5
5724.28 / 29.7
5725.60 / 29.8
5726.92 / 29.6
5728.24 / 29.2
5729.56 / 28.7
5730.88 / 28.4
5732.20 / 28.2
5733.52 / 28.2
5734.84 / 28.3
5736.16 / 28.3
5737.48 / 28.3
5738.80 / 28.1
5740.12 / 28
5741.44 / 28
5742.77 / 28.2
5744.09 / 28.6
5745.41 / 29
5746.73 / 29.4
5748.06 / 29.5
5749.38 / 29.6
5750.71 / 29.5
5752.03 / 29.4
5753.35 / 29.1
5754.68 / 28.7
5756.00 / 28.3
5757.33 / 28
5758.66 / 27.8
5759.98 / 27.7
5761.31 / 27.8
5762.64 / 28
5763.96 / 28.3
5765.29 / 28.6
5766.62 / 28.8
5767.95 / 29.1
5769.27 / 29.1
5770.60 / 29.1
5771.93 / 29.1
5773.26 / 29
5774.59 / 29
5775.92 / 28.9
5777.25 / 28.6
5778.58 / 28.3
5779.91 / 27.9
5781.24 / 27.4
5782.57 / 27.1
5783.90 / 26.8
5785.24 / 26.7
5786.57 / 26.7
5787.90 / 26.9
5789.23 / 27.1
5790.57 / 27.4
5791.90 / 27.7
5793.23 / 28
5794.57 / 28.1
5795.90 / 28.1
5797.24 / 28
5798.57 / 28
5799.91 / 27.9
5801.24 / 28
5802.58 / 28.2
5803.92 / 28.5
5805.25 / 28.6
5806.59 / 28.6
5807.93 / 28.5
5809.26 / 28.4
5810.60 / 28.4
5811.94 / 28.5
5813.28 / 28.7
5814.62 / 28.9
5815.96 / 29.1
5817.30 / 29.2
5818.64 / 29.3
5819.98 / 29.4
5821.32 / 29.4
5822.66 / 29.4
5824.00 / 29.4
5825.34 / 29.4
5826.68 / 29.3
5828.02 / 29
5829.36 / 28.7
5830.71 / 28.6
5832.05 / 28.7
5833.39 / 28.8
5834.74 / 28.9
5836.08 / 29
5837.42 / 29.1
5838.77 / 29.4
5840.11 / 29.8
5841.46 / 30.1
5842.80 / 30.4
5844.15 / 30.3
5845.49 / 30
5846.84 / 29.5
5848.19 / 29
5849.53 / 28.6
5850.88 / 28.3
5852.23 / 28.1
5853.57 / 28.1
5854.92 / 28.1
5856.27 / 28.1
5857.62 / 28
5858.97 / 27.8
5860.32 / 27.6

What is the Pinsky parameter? 2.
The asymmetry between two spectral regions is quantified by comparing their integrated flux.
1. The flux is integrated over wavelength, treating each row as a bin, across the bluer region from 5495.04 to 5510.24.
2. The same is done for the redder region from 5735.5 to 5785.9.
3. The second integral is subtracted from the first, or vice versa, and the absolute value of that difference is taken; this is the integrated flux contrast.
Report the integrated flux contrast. 1017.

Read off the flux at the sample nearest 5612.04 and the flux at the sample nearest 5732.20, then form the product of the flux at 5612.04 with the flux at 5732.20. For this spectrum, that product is 792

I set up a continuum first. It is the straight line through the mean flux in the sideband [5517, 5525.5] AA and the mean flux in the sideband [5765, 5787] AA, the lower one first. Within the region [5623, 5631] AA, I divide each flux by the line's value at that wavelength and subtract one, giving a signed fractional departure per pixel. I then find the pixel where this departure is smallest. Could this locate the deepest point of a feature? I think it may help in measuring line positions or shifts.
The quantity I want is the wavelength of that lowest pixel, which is 5623.69 AA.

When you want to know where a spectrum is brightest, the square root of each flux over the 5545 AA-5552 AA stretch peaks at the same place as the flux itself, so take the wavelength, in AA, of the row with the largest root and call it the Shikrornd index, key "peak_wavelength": 5546.53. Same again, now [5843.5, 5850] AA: 5844.15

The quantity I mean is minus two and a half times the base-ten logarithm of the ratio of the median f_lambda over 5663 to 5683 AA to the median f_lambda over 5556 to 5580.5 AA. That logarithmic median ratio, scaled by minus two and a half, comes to -0.0276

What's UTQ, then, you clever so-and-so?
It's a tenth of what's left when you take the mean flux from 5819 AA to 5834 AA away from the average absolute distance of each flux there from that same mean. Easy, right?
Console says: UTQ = -2.88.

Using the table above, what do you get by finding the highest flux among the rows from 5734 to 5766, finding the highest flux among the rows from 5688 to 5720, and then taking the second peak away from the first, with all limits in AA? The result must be 1.2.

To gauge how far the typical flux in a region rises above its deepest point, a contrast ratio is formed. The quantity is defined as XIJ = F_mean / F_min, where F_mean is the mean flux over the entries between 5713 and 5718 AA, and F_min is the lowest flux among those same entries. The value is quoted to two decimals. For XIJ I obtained 1.03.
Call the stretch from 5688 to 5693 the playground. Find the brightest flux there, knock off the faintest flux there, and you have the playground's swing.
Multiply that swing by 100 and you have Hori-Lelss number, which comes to 40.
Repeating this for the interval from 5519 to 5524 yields 20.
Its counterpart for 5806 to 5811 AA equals 20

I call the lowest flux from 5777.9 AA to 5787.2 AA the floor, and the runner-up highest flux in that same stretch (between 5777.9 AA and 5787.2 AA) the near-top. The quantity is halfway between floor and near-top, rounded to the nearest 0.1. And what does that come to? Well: 27.3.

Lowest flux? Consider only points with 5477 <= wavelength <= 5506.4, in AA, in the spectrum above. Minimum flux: 26.1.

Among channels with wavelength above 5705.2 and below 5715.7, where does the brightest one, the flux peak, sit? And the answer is 5705.86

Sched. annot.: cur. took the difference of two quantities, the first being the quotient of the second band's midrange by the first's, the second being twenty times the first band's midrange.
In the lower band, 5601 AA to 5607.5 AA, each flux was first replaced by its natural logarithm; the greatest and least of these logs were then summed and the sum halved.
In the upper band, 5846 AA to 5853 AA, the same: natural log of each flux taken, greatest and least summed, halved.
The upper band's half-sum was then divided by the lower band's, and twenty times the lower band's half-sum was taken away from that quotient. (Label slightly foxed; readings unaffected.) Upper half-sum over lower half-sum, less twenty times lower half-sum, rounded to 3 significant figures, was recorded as -65.1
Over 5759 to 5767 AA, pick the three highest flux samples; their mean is 28.6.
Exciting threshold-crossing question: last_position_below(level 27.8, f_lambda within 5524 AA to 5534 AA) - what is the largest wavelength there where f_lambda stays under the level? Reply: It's 5533.77 AA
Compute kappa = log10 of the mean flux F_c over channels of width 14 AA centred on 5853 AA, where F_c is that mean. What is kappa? 1.45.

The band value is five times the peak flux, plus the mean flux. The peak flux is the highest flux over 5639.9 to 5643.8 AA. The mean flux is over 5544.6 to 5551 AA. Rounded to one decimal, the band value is 161.9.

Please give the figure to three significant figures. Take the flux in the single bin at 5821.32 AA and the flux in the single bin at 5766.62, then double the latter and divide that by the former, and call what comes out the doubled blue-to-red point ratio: 1.96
